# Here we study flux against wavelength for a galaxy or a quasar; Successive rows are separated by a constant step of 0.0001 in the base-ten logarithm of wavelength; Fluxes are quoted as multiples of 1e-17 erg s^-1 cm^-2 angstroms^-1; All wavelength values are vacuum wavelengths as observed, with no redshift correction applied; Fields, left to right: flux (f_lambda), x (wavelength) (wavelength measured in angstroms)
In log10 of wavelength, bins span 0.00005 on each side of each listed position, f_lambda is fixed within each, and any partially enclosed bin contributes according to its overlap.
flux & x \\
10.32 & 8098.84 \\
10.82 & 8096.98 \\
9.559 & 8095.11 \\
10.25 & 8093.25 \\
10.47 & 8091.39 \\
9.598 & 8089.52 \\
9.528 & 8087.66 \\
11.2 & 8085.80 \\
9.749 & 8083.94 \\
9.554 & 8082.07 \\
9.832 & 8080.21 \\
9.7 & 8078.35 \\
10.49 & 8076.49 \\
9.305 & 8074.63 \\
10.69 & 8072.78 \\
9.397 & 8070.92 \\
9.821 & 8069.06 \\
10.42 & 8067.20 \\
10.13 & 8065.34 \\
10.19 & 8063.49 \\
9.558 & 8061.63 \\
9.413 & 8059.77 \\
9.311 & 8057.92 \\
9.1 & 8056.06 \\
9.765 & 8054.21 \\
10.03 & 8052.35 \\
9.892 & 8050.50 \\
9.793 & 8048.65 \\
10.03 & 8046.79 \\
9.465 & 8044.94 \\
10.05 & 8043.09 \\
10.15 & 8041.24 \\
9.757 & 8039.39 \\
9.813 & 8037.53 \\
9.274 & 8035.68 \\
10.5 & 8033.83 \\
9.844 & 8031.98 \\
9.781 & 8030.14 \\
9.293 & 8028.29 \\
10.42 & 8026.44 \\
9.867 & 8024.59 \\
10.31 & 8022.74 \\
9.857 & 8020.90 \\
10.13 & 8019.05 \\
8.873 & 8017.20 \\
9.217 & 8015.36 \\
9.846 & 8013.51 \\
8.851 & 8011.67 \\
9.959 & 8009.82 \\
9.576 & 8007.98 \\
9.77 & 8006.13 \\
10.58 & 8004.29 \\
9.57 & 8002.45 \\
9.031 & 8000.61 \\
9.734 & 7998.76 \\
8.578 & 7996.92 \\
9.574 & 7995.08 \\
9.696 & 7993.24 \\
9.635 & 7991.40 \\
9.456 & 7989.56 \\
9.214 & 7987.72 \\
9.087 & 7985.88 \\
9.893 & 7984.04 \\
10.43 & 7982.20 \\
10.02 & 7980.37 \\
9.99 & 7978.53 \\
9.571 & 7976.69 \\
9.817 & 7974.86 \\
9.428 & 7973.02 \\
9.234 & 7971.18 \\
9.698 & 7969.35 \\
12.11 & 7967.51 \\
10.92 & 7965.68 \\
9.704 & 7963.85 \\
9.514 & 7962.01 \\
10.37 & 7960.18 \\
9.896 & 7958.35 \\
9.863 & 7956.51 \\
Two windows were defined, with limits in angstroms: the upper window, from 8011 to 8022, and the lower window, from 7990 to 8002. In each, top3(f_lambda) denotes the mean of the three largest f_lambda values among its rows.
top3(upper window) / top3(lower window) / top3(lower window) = 0.106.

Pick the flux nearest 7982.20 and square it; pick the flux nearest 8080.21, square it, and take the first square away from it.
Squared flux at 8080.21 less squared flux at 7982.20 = -12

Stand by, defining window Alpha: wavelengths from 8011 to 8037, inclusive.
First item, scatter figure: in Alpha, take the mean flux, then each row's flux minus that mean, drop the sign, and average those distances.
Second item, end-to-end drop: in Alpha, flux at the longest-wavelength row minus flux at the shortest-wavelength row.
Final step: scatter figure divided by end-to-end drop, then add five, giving 6.0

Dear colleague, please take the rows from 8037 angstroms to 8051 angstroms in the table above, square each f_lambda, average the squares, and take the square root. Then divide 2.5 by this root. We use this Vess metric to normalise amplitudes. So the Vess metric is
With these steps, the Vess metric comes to 0.253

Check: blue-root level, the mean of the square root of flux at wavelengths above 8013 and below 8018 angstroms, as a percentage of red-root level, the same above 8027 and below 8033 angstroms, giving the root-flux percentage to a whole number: 98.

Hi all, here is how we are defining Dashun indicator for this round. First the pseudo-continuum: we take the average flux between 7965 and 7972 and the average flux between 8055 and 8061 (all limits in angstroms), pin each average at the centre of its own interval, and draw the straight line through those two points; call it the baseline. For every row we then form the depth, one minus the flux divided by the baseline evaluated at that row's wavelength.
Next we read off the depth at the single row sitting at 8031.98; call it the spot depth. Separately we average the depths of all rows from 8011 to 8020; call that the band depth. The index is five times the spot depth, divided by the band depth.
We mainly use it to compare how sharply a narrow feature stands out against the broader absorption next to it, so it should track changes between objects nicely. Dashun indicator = -2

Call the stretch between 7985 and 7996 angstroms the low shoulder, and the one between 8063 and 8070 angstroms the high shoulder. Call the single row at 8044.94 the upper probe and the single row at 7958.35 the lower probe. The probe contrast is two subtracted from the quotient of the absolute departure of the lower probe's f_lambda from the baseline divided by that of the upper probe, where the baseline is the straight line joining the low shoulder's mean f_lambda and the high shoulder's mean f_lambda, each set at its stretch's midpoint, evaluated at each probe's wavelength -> -0.4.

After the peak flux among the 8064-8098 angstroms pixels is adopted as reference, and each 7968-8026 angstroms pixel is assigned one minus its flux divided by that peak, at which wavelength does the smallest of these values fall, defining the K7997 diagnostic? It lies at 8004.29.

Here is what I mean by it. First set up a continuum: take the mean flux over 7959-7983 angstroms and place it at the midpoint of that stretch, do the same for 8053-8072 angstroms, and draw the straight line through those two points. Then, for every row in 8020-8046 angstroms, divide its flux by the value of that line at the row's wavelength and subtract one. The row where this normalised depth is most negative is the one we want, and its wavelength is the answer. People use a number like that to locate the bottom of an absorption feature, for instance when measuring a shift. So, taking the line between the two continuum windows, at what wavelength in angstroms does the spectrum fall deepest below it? 8028.29 angstroms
